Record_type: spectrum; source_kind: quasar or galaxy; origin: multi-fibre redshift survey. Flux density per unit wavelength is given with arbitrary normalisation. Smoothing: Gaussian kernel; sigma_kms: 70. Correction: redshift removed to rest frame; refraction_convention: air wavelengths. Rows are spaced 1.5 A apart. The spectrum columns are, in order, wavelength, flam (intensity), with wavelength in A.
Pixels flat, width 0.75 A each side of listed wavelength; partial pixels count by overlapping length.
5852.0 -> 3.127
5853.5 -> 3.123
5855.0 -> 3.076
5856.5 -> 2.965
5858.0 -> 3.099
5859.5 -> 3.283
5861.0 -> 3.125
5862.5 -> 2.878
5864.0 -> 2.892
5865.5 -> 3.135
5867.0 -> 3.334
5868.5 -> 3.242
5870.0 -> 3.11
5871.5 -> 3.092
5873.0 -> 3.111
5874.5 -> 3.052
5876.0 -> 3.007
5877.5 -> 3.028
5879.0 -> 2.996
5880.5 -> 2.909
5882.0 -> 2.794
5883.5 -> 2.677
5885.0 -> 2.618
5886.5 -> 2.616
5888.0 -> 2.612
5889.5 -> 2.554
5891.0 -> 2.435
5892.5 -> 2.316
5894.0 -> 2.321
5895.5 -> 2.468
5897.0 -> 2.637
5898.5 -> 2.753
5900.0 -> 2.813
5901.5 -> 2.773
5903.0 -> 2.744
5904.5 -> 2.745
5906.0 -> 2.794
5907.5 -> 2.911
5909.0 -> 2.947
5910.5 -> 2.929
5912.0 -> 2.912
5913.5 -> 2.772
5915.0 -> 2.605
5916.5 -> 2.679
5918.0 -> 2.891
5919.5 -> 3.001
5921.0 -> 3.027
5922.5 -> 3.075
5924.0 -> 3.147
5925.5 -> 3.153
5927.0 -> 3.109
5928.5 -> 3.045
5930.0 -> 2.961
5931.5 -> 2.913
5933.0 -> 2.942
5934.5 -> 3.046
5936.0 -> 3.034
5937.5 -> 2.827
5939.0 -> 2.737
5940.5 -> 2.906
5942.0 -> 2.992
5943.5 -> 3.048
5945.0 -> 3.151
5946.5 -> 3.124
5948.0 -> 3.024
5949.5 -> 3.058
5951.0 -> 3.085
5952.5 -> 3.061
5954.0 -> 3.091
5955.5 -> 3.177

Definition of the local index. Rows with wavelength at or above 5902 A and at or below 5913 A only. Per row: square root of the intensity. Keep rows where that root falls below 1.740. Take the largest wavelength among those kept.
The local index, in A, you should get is 5912.0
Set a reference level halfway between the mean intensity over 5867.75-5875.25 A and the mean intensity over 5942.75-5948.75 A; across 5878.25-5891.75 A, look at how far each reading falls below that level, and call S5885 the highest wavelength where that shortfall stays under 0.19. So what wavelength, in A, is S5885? 5879.0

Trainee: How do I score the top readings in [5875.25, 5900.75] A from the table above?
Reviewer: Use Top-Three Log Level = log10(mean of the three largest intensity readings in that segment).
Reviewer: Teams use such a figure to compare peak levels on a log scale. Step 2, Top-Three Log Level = 0.479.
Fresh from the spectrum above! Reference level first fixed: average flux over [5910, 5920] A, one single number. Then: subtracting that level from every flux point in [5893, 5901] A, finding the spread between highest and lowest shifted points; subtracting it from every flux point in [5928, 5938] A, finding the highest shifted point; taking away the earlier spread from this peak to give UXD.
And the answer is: -0.27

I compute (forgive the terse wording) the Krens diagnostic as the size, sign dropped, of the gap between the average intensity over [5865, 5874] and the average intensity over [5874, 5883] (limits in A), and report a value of 0.21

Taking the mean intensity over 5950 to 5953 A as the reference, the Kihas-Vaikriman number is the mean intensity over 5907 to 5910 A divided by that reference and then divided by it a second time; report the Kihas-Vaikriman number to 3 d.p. 0.310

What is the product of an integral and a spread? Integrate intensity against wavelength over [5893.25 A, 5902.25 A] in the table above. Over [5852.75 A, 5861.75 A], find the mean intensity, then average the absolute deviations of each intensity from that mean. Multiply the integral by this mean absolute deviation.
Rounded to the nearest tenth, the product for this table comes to 1.5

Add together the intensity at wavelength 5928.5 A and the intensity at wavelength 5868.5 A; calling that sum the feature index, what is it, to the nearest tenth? 6.3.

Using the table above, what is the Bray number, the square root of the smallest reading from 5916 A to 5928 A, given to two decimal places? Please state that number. 1.64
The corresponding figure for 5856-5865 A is 1.70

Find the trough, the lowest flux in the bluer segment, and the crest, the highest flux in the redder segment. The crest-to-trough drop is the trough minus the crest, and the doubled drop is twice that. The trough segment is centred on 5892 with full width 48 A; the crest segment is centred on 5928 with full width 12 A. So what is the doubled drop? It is -1.7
